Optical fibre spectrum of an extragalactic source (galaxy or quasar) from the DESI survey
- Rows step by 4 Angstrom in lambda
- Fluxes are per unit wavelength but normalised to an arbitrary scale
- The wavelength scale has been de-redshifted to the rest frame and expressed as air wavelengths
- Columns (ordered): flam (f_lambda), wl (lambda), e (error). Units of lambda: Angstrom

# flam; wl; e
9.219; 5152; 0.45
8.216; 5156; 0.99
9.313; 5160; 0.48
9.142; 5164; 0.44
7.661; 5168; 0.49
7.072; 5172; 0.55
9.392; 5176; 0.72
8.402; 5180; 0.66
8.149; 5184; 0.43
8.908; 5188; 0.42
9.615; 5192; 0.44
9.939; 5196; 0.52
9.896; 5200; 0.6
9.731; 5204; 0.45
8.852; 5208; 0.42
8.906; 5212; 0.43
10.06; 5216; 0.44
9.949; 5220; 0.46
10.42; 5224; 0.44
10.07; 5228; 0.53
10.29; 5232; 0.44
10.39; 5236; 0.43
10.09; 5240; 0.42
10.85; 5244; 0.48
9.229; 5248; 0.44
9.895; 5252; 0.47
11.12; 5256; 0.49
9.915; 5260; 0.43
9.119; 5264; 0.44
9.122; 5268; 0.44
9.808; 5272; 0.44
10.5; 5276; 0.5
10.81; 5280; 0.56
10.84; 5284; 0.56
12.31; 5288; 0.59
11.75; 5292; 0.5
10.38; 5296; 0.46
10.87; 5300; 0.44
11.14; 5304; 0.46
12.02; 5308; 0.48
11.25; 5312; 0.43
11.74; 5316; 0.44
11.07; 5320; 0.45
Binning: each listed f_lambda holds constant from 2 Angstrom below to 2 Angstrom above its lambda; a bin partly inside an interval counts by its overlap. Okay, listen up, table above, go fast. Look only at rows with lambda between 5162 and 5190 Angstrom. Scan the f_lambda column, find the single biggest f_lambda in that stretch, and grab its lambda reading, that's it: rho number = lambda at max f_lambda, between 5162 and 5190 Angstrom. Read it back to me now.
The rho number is 5176 Angstrom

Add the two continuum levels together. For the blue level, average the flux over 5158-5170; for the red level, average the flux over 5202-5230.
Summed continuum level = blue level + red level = 18.4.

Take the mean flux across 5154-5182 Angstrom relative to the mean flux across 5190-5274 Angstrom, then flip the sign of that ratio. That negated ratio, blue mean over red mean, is -0.86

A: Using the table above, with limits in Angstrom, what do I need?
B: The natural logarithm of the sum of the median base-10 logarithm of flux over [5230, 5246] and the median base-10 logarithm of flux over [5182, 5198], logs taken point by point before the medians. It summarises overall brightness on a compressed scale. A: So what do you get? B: 0.68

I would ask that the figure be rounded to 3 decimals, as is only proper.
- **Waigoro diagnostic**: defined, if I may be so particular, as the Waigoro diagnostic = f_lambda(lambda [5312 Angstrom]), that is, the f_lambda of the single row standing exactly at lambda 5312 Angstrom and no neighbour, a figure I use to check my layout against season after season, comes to 11.250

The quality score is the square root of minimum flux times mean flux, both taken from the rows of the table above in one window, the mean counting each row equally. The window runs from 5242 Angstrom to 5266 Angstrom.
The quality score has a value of 9.6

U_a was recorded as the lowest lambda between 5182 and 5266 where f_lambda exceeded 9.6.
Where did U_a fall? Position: 5192 Angstrom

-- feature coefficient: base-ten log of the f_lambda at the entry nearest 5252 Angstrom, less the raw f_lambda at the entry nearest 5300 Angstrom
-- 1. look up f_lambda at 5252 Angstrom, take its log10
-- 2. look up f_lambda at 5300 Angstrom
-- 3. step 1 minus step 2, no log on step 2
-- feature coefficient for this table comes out -9.9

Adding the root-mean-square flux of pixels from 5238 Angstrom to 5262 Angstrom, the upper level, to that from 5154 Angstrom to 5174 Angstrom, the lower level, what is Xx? 18.5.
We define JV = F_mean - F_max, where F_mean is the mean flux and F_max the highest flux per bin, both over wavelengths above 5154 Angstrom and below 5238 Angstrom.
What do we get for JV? -1.2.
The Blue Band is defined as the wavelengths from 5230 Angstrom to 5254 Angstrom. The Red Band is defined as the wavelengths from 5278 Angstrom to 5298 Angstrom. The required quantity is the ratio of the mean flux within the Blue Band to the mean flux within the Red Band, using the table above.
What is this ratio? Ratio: 0.90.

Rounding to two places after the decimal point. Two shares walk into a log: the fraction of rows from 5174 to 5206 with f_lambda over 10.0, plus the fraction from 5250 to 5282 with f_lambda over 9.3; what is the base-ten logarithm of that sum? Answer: -0.12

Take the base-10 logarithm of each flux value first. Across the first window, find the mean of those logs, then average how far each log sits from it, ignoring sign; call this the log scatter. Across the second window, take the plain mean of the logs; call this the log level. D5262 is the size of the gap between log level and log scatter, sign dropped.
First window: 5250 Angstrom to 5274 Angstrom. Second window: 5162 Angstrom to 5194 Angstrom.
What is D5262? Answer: 0.908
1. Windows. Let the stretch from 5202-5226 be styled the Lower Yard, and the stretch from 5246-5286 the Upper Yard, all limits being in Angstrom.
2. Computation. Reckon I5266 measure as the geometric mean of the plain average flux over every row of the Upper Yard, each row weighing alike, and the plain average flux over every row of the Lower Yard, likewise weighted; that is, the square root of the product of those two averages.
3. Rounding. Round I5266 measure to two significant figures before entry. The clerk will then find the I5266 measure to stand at 9.8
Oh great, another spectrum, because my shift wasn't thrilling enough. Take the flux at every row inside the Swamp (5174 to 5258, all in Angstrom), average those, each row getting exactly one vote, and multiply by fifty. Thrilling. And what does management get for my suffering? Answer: 486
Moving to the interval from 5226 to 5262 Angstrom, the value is 510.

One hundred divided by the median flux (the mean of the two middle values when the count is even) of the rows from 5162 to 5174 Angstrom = 13.1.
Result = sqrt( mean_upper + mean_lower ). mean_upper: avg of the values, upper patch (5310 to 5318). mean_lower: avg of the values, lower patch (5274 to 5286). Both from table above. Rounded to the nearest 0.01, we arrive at 4.71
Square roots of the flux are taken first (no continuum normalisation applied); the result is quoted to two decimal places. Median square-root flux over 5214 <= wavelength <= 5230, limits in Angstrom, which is 3.17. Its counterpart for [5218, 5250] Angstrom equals 3.19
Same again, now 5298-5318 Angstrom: 3.35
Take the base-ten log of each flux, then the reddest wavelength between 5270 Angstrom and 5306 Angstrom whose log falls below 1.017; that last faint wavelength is 5296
